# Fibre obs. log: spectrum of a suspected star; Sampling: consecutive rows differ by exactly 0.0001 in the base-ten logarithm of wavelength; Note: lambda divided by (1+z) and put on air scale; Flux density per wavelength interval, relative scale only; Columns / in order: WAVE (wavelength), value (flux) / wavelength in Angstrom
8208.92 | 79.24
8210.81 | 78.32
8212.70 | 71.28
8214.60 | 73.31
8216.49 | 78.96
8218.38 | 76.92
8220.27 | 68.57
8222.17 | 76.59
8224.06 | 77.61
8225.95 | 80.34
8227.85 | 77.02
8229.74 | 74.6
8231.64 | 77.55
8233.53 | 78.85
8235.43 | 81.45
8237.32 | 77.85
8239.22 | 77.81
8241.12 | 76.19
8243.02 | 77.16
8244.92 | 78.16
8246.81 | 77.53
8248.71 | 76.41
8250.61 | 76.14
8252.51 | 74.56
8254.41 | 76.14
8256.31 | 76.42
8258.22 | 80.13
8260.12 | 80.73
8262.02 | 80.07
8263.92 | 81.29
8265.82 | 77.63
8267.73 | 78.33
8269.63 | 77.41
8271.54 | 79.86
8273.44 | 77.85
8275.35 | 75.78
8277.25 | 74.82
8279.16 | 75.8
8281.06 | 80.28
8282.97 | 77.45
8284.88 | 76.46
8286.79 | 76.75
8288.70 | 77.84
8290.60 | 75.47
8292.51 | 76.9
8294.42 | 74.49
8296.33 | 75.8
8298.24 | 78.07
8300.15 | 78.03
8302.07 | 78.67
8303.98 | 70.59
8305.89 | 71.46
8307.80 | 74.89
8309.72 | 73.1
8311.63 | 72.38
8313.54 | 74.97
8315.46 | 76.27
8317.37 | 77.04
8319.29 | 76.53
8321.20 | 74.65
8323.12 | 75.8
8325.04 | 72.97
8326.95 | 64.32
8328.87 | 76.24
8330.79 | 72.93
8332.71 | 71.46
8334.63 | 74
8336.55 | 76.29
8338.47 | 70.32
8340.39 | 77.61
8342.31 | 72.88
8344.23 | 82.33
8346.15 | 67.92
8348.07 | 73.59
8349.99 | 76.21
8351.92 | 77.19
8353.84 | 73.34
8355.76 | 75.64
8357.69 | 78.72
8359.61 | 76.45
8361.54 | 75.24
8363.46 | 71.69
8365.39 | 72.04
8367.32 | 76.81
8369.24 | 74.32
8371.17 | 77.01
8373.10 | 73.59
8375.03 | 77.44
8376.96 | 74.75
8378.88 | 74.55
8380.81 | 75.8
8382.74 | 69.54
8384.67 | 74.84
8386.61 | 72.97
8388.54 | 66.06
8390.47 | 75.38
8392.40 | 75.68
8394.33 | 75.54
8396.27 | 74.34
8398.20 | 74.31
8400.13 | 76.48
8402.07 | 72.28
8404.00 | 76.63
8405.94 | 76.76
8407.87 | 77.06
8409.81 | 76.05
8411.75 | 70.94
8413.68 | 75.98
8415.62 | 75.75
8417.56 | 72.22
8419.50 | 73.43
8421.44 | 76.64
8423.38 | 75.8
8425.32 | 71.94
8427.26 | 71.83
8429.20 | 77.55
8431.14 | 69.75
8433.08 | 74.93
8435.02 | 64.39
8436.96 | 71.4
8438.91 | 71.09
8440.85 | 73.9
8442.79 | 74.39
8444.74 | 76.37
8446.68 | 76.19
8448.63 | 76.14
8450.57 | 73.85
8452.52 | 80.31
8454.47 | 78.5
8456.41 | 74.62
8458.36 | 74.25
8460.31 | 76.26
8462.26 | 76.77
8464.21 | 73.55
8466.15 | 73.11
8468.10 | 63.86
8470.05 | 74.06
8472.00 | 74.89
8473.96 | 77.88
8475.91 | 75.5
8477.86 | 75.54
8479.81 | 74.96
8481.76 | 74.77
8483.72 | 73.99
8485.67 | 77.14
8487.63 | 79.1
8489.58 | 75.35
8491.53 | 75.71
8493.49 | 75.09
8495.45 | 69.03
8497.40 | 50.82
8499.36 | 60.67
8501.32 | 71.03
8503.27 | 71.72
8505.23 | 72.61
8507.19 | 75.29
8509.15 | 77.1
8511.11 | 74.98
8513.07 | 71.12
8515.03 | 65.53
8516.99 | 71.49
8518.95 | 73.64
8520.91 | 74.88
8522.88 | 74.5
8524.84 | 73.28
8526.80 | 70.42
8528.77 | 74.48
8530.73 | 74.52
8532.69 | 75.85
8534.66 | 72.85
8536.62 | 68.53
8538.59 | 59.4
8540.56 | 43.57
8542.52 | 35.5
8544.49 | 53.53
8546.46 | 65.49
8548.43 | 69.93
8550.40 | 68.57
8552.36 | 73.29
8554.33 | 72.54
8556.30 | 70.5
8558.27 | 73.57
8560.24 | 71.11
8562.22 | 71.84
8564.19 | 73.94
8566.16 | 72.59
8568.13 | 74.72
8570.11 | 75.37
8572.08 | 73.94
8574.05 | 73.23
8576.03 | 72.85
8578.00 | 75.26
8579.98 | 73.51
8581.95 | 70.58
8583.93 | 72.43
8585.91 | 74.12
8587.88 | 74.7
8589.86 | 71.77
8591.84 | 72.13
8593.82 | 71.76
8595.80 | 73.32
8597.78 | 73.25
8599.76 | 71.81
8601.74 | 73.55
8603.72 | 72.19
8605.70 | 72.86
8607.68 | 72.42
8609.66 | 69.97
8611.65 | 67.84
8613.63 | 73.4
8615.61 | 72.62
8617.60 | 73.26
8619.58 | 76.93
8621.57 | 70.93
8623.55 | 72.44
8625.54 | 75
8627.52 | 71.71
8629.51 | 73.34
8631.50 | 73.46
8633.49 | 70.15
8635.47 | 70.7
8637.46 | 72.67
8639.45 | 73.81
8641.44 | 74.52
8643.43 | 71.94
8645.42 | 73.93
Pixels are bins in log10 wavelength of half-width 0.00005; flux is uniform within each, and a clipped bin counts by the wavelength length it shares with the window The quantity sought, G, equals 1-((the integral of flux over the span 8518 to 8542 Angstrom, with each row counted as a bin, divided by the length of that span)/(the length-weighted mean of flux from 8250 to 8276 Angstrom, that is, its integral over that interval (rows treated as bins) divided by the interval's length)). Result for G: 0.12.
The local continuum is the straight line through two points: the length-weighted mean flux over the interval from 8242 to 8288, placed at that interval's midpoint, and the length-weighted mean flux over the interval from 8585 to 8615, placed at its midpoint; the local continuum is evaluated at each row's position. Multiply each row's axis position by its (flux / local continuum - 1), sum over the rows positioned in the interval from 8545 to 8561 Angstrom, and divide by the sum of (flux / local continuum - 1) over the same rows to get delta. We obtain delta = 8550.1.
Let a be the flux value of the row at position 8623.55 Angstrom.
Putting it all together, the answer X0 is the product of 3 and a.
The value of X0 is 217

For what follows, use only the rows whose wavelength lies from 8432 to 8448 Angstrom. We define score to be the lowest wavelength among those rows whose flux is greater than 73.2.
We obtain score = 8433.08 Angstrom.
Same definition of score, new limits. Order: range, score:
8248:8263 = 8248.71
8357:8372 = 8357.69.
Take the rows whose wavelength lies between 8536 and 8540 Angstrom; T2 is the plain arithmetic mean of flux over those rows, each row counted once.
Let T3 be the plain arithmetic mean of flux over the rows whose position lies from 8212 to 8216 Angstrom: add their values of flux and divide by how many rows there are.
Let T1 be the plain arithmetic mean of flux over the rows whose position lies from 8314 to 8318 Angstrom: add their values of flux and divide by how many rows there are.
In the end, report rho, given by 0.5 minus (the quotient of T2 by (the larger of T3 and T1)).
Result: -0.33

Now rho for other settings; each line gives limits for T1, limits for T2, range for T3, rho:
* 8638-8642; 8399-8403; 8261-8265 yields -0.42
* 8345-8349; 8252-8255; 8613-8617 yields -0.53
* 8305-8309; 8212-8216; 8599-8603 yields -0.49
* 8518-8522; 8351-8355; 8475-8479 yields -0.50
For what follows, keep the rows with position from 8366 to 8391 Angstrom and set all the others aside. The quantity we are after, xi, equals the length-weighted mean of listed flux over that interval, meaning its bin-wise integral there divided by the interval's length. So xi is 74.0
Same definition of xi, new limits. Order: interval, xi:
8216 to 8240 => 77.2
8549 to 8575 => 72.7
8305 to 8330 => 73.9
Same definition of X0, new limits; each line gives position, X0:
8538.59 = 178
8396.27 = 223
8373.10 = 221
